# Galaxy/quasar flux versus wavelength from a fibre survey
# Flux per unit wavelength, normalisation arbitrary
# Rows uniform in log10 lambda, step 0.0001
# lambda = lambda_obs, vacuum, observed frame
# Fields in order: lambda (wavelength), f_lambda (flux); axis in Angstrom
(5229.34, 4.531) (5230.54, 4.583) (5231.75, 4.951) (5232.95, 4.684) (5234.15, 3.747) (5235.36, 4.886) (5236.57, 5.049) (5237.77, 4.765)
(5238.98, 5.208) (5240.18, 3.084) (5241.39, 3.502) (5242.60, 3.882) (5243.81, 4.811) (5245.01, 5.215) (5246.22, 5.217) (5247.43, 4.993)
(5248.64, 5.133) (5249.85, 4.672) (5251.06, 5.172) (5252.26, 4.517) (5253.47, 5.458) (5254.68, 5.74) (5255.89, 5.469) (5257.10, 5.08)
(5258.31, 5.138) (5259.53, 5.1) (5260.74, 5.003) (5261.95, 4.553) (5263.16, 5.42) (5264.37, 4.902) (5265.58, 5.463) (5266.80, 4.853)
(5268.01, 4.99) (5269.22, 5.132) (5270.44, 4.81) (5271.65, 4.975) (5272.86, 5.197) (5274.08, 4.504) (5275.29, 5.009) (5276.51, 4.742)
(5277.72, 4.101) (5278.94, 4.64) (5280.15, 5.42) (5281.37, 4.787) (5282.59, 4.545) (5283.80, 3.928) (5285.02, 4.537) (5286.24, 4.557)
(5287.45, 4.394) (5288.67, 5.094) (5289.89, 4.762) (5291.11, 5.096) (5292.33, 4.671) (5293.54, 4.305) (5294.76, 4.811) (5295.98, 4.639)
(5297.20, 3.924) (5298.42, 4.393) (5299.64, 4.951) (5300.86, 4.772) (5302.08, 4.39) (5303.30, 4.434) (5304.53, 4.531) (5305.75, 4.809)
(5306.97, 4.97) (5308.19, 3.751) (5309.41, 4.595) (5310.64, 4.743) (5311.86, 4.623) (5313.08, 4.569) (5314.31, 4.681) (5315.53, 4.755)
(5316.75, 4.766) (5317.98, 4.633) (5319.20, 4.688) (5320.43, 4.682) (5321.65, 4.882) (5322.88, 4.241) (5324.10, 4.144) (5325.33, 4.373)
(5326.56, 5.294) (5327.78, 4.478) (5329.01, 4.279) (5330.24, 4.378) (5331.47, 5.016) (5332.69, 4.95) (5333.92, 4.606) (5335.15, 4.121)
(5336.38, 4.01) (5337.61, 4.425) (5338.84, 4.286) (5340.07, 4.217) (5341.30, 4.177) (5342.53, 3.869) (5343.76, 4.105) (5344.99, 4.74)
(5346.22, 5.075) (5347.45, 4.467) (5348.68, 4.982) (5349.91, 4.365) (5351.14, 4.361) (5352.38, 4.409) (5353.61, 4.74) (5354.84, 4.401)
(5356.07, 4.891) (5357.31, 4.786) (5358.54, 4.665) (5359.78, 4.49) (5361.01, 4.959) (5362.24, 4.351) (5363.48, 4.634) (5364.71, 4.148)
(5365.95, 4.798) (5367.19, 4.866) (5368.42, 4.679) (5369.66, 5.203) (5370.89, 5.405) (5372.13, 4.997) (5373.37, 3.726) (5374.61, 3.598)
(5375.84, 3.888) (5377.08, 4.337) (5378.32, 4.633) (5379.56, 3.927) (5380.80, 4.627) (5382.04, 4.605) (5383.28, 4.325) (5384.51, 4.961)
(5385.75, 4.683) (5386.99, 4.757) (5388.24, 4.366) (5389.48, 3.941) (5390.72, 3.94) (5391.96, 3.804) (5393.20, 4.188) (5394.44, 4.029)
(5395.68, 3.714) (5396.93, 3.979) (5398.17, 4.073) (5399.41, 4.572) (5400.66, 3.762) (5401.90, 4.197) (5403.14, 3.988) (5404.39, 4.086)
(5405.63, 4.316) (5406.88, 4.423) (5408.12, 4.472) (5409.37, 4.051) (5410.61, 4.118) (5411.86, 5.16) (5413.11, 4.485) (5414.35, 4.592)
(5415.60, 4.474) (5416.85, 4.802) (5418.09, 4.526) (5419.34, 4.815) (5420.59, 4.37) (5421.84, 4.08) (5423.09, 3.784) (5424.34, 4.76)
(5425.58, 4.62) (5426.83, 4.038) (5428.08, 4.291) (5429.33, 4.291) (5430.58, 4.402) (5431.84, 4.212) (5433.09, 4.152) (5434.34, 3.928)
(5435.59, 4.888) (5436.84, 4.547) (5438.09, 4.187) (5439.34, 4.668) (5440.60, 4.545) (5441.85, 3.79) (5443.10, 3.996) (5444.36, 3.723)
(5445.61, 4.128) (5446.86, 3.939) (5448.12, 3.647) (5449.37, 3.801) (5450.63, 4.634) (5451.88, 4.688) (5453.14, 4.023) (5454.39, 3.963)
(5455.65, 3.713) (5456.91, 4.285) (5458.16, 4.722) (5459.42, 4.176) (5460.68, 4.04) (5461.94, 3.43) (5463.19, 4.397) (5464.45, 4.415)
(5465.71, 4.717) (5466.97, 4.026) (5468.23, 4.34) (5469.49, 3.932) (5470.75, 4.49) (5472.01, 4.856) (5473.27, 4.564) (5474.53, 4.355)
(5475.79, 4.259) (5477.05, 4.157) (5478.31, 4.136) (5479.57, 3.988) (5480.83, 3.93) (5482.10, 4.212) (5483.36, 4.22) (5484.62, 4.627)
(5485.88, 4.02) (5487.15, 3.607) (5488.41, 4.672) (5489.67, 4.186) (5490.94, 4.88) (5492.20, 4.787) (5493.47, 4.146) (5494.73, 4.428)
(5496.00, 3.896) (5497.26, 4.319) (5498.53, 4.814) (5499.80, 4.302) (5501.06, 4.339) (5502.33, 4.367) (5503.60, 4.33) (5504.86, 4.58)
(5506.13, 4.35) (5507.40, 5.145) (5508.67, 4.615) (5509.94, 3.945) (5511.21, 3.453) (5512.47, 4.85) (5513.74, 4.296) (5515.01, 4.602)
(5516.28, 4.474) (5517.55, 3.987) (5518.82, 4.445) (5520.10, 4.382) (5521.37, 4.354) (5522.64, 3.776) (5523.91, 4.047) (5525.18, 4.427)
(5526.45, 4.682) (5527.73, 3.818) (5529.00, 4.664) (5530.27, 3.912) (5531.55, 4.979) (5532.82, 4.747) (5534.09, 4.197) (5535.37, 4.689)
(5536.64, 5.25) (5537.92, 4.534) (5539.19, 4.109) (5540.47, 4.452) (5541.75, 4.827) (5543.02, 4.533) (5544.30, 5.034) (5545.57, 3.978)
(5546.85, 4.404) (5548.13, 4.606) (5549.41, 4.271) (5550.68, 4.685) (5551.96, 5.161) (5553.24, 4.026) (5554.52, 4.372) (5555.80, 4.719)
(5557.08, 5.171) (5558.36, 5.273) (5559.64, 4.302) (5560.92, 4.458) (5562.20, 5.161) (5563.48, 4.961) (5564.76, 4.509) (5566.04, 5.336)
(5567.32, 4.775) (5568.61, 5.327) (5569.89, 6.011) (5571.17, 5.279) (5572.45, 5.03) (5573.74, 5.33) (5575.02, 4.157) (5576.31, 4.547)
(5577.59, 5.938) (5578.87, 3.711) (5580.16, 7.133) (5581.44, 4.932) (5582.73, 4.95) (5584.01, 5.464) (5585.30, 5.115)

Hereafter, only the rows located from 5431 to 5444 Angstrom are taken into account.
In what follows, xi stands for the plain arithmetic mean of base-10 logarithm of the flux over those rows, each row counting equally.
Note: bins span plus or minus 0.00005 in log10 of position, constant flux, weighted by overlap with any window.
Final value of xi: 0.631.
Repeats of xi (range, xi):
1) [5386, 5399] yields 0.610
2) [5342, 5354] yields 0.653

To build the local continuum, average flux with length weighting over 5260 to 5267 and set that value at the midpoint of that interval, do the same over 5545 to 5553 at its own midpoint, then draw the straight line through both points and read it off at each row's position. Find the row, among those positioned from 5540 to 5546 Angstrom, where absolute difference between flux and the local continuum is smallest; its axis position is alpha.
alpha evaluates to 5543.02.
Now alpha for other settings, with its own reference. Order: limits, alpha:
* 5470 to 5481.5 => 5473.27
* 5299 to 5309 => 5306.97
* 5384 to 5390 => 5386.99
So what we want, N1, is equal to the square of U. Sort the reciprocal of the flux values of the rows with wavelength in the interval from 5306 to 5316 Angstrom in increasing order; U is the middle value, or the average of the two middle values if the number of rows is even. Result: 0.046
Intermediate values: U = 0.215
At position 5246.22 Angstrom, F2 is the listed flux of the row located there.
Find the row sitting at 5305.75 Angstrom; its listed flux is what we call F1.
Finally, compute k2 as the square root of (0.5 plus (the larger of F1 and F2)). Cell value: 2.39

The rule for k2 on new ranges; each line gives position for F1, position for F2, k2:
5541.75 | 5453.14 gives 2.31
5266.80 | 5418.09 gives 2.31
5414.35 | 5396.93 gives 2.26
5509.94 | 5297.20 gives 2.11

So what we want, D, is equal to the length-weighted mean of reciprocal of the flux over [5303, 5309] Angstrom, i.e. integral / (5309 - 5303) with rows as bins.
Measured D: 0.224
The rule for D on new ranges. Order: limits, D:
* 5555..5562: 0.210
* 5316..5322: 0.212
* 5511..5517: 0.231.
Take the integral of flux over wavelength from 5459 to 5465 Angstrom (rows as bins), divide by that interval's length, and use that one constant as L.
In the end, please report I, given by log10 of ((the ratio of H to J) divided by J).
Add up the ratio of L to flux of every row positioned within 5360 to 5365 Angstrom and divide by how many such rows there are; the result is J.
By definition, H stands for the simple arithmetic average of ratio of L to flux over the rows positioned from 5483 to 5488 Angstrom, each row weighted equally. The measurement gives 0.085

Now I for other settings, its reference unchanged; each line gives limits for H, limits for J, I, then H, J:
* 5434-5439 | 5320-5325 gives 0.050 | 0.94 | 0.91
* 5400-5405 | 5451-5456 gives 0.005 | 1.02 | 1.00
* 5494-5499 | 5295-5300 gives 0.047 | 0.94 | 0.92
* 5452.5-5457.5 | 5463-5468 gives 0.070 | 1.02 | 0.93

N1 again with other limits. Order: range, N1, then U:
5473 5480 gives 0.056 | 0.238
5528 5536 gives 0.046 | 0.214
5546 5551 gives 0.049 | 0.222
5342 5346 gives 0.059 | 0.244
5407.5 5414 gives 0.050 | 0.224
